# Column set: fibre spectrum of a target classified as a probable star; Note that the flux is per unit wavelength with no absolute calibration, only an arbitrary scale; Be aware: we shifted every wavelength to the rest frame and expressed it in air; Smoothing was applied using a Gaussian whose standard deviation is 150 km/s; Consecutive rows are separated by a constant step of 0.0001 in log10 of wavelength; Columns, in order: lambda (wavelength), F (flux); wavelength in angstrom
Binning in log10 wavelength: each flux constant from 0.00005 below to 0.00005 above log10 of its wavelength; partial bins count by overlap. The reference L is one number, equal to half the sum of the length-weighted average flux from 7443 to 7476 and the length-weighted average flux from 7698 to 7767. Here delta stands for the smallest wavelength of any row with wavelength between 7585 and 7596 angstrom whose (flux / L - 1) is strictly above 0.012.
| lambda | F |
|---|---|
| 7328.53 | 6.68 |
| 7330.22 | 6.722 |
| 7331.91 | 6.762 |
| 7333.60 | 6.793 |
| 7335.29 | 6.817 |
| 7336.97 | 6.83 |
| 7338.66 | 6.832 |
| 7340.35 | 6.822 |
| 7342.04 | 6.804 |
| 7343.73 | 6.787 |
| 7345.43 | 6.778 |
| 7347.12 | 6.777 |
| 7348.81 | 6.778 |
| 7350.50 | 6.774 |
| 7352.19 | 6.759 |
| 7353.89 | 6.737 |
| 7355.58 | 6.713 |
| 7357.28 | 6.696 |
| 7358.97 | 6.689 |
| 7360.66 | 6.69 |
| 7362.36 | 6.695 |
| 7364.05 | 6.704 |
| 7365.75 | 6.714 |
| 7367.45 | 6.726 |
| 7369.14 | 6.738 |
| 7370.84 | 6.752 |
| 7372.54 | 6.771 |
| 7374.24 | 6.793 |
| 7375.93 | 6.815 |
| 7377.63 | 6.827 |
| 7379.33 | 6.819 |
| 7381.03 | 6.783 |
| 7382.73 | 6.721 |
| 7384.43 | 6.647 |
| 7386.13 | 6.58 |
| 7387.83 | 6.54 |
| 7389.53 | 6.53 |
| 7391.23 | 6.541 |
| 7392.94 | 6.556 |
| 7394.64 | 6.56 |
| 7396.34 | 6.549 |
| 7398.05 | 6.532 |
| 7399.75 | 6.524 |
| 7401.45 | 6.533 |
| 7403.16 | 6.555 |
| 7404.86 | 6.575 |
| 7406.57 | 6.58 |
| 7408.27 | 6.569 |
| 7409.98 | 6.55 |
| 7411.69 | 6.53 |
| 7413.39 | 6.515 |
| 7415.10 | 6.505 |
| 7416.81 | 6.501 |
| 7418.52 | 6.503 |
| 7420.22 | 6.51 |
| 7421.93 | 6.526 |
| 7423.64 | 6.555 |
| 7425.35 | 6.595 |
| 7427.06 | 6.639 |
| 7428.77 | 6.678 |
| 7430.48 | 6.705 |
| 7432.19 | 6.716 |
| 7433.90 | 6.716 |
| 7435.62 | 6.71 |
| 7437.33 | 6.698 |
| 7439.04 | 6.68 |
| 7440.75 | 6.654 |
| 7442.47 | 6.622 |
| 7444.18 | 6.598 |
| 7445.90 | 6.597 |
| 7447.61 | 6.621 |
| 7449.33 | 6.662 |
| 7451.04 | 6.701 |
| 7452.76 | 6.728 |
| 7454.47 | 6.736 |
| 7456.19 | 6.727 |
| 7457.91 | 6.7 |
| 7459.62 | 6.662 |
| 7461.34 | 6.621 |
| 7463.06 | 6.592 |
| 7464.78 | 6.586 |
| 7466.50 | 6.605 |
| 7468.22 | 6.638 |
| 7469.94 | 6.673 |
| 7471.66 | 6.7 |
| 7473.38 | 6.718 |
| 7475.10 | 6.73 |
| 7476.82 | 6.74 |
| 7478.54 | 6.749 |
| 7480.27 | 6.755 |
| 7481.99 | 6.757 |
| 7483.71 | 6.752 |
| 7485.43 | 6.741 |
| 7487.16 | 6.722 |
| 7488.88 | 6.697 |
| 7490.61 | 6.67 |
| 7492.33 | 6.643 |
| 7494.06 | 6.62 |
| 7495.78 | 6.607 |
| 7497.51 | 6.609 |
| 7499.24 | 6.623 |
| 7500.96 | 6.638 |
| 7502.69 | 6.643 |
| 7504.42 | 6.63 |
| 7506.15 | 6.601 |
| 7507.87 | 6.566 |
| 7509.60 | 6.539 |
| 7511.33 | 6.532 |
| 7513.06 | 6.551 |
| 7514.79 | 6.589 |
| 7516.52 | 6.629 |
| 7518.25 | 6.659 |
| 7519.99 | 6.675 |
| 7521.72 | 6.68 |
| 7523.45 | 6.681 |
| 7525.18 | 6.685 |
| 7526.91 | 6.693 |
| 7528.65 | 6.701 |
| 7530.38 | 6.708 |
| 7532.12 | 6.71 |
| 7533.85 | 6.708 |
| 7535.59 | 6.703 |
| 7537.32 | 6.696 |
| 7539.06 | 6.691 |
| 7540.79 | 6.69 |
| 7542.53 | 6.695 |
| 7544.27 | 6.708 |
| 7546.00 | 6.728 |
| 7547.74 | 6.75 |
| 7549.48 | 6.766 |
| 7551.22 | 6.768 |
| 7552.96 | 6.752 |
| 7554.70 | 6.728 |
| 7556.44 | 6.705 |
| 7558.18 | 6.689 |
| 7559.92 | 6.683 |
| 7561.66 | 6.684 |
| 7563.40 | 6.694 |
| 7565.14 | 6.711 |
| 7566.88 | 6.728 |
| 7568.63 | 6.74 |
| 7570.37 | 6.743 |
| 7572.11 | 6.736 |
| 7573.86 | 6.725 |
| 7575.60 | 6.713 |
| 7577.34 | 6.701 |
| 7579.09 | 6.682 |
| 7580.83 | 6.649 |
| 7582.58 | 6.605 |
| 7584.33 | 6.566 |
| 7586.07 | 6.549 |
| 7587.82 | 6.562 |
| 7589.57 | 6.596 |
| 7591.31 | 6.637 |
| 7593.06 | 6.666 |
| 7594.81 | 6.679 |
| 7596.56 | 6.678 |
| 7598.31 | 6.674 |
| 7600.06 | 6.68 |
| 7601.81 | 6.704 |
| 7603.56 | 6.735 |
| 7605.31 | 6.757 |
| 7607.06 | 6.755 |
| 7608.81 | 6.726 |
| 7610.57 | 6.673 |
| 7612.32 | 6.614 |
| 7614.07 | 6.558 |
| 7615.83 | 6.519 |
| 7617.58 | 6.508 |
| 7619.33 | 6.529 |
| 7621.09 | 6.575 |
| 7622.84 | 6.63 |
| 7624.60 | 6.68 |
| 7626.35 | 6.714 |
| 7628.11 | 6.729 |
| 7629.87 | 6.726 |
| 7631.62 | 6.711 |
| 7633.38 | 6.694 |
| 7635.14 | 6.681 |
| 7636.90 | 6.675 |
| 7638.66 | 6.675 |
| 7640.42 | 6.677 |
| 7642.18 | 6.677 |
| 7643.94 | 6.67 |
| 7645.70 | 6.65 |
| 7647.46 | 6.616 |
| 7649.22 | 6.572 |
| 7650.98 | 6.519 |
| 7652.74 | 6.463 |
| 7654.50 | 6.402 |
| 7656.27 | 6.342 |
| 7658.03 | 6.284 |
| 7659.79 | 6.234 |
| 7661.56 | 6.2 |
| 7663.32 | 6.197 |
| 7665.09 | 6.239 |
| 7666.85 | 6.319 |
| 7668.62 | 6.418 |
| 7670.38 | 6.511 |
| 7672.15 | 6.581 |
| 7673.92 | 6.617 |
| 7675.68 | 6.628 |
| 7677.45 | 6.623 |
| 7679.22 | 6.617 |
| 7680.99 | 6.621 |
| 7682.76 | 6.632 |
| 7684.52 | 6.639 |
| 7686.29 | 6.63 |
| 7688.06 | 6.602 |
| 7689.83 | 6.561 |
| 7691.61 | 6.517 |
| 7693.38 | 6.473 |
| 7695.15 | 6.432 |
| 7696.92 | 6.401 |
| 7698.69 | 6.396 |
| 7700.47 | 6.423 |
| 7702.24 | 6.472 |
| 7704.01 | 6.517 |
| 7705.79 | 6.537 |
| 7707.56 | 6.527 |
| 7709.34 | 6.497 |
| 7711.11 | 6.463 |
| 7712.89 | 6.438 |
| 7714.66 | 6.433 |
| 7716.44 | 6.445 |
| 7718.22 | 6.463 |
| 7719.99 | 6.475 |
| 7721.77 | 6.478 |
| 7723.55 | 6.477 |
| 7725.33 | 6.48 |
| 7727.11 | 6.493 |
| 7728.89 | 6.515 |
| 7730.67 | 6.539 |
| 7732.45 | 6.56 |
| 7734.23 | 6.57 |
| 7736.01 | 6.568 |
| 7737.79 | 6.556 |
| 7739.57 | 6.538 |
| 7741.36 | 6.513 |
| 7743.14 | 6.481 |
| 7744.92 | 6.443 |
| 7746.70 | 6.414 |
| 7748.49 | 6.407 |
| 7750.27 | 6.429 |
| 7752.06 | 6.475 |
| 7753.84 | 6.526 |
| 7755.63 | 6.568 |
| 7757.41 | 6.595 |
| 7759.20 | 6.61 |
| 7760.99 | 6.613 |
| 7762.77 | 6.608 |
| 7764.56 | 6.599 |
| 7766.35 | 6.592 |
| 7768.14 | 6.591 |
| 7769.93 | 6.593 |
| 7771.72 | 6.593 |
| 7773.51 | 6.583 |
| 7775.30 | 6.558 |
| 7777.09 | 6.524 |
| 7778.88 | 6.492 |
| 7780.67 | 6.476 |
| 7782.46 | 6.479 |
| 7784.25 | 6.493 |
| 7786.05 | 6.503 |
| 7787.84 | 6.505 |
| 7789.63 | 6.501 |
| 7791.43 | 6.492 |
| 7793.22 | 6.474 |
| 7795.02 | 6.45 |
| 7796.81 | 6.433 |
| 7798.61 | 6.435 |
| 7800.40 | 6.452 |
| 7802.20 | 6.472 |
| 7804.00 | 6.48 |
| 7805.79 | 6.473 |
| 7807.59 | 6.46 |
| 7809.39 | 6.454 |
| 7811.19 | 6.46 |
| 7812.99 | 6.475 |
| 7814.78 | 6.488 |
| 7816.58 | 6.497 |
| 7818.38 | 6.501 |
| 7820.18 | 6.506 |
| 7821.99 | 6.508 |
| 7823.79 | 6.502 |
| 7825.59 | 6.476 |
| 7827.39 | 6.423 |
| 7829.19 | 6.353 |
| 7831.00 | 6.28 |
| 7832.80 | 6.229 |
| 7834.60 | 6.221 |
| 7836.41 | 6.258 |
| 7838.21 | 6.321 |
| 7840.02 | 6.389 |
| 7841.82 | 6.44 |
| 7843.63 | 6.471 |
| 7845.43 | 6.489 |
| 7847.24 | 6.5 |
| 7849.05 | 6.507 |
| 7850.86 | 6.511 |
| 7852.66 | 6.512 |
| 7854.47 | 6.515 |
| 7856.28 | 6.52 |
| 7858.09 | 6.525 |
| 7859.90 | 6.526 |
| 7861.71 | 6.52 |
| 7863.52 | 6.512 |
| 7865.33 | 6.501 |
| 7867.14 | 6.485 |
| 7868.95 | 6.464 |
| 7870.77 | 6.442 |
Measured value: 7593.06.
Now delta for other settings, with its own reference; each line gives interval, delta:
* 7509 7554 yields 7519.99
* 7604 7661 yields 7605.31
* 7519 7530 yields 7519.99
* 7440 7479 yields 7451.04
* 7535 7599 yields 7535.59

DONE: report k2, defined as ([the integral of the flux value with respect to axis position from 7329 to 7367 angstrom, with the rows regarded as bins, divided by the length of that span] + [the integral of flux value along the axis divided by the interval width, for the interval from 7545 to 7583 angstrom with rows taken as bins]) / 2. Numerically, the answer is 6.74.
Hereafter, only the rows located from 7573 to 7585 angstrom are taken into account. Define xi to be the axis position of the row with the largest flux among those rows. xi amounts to 7573.86 angstrom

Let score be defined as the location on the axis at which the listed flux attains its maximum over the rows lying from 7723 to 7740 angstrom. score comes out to 7734.23 angstrom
